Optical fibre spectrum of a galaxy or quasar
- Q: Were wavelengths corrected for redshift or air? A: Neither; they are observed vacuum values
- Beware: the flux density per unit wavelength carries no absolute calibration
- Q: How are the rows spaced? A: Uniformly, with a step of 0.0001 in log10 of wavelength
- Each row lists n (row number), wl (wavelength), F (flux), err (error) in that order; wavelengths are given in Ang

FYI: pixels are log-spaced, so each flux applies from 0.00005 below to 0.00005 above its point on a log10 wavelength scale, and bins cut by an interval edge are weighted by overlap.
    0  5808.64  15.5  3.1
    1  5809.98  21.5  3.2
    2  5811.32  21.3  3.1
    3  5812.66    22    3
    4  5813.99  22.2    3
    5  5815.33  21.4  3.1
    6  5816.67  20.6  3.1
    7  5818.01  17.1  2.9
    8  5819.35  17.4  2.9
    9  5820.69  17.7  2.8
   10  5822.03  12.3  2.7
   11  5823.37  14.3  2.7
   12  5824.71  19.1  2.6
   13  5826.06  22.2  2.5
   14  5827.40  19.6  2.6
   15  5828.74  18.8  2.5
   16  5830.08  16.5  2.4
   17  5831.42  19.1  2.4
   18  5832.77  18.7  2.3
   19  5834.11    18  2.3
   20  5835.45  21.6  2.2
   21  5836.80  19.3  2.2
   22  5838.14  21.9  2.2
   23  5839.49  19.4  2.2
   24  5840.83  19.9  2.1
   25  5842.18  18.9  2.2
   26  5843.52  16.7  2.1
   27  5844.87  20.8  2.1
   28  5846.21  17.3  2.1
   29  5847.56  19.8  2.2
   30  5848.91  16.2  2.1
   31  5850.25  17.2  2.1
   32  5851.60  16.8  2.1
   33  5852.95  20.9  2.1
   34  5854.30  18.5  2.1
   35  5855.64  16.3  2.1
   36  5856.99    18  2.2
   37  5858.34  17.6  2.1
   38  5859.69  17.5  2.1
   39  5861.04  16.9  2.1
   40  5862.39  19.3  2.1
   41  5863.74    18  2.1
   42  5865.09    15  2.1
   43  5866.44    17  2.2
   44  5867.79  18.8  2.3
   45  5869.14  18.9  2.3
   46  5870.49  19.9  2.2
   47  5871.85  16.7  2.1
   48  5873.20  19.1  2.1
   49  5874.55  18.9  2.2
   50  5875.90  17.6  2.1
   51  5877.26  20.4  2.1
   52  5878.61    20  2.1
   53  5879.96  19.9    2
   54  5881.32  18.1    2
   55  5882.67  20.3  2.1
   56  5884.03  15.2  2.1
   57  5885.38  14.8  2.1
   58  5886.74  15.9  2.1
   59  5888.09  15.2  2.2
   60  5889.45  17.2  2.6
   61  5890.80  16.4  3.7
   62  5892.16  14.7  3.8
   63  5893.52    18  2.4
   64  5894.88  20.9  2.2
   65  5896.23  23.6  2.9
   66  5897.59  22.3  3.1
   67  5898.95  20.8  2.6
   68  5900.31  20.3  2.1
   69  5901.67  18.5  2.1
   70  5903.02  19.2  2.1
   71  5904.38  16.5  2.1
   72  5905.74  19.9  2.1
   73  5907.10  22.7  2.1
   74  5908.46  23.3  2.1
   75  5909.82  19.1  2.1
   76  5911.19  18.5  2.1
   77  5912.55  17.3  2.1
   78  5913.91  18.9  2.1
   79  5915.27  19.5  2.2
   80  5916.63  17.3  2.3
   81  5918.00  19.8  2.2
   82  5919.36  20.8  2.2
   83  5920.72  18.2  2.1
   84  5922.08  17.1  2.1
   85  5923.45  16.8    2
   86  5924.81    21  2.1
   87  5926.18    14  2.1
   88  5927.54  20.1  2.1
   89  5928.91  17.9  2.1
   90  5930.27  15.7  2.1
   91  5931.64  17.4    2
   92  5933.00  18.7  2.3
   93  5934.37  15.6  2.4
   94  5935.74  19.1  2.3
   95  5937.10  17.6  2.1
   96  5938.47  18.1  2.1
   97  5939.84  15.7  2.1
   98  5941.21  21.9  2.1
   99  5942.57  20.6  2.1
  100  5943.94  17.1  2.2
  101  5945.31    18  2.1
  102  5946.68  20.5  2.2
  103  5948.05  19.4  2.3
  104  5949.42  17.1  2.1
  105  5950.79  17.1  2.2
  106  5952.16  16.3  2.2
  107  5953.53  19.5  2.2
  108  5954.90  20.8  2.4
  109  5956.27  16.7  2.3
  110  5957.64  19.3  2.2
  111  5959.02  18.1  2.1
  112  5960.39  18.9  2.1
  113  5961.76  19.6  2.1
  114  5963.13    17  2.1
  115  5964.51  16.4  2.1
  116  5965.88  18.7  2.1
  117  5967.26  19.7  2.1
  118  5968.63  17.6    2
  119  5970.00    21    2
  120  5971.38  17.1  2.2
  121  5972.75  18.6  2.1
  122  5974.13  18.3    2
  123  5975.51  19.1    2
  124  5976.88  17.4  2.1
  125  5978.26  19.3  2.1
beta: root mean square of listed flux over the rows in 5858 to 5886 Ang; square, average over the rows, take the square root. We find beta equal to 18.2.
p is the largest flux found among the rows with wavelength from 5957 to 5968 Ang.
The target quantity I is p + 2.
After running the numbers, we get 21.7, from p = 19.7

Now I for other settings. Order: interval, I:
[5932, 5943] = 23.9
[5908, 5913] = 25.3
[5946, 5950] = 22.5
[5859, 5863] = 21.3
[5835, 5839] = 23.9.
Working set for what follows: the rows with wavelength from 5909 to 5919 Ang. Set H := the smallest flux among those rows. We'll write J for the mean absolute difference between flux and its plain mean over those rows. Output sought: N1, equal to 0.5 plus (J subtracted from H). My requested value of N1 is 17.0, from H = 17.3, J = 0.8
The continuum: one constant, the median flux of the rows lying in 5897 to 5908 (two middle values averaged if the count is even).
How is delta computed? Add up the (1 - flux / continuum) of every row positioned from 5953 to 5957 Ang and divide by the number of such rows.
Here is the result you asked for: 0.05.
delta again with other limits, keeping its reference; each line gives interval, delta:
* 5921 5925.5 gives 0.09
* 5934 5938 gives 0.13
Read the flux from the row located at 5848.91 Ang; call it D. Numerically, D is 16.2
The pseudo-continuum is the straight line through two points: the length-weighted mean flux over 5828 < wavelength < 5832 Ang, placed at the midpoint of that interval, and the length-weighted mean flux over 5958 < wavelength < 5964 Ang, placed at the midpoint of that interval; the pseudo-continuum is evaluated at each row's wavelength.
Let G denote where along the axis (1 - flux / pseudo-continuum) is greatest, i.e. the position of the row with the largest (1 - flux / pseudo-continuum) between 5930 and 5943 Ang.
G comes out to 5934.37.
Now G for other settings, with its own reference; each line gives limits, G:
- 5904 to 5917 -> 5904.38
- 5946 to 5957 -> 5952.16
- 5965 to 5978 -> 5971.38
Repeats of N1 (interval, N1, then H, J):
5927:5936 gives 14.8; 15.6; 1.3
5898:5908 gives 15.6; 16.5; 1.4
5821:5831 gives 10.1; 12.3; 2.7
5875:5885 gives 14.1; 15.2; 1.6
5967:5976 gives 16.6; 17.1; 1.0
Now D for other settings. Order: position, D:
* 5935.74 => 19.1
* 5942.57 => 20.6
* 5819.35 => 17.4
